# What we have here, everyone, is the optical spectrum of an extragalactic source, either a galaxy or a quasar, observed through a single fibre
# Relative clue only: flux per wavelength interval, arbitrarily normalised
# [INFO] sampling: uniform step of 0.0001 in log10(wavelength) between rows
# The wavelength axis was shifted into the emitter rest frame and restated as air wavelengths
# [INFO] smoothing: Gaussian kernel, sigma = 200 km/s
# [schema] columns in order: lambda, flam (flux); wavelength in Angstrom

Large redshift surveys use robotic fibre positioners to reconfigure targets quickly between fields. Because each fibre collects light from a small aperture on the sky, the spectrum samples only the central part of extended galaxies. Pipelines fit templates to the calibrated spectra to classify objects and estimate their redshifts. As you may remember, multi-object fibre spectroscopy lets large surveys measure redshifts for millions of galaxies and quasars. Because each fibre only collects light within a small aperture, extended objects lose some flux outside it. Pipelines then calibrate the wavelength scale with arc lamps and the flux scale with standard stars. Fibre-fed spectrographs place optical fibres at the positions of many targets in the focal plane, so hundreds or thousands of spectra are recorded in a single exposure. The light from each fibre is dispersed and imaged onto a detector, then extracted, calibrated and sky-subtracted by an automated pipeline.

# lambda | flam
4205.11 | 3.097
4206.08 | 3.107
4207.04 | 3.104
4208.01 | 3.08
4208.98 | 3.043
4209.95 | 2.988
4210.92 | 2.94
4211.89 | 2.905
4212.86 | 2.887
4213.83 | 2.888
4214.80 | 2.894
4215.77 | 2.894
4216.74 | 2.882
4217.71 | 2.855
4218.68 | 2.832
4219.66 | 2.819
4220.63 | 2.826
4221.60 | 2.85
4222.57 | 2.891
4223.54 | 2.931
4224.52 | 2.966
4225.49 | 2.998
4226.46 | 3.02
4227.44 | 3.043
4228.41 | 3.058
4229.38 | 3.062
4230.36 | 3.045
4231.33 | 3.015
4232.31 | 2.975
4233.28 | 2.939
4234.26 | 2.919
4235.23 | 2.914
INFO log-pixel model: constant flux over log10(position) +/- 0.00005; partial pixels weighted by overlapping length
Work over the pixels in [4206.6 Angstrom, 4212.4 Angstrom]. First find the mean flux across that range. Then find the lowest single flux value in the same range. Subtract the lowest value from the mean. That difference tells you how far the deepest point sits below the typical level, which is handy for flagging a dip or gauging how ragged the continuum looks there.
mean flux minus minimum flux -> 0.10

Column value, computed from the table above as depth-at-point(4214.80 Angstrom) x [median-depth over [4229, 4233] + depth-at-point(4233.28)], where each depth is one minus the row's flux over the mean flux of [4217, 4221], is 0.0023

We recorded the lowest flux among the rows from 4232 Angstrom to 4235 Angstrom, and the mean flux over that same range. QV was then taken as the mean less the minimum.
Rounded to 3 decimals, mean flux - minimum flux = 0.025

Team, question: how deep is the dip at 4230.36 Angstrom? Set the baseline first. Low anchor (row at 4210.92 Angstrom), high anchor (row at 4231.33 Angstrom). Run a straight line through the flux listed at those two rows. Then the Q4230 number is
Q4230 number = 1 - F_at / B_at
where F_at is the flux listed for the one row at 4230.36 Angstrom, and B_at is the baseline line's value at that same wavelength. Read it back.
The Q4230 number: -0.011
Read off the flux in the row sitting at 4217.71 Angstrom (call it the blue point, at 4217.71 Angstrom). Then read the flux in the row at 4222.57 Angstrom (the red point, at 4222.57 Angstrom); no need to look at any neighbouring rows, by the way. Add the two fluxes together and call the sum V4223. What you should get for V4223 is 5.75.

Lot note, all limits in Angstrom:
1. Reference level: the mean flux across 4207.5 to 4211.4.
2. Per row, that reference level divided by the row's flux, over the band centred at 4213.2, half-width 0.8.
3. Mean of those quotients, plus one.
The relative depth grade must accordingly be 2.04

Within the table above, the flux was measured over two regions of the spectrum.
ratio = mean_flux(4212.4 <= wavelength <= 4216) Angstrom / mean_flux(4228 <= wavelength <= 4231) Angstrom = 0.95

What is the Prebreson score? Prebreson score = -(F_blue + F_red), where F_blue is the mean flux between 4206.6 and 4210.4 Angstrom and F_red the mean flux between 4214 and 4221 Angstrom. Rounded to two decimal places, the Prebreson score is -5.91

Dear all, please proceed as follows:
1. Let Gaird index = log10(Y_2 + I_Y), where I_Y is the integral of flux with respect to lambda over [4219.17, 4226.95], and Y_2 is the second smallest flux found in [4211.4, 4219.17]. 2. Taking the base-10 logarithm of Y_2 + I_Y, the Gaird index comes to 1.41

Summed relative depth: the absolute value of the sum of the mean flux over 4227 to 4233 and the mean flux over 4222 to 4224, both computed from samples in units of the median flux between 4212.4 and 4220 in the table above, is 2.06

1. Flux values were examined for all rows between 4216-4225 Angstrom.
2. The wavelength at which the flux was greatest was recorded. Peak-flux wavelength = 4224.52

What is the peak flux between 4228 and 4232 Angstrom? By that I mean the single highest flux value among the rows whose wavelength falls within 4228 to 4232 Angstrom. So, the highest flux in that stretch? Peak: 3.062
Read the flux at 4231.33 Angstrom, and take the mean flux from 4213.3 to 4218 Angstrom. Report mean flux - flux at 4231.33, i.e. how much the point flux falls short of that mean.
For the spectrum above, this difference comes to -0.13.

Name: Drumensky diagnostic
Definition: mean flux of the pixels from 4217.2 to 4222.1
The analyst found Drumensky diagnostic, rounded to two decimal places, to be 2.84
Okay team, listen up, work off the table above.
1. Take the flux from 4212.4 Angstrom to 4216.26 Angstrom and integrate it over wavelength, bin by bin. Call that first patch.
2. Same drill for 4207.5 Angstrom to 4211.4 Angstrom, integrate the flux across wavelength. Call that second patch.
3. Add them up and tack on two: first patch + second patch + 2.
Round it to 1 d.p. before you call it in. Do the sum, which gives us 24.9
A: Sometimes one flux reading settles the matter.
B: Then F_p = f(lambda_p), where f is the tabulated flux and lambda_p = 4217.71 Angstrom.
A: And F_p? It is 2.855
